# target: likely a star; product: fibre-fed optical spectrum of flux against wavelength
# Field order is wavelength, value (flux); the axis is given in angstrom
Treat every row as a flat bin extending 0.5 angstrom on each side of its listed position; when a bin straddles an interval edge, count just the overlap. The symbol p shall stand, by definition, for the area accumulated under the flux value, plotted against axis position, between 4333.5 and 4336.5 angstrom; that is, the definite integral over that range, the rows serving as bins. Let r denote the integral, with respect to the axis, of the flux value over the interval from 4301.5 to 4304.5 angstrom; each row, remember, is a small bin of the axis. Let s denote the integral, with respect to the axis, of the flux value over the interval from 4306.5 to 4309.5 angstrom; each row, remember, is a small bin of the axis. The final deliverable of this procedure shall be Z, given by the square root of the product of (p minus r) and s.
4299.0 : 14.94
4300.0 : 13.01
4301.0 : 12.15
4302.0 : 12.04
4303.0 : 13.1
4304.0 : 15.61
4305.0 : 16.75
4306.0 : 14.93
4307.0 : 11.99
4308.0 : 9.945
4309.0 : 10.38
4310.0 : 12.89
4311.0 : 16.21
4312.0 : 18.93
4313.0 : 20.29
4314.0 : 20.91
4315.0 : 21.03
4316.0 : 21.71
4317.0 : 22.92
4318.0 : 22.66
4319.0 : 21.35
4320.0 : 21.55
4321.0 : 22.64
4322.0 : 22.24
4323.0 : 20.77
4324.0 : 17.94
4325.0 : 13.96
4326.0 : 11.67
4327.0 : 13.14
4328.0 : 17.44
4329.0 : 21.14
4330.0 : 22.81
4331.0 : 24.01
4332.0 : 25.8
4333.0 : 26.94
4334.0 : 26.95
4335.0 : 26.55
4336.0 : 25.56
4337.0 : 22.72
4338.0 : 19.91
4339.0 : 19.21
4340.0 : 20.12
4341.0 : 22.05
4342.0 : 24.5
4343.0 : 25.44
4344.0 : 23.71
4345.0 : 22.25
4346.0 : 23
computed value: 35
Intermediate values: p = 79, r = 41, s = 32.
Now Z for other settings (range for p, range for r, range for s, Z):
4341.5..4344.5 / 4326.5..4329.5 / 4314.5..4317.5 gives 38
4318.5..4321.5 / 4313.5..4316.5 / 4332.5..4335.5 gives 12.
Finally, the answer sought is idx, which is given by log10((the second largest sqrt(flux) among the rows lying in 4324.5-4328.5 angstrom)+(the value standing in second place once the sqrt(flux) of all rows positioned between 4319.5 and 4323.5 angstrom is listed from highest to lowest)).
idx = 0.93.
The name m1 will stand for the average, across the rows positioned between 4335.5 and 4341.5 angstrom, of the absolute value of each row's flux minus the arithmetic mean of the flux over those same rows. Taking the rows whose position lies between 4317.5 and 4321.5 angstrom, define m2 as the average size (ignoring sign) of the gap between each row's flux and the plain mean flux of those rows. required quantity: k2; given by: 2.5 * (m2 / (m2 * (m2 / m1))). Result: 7.7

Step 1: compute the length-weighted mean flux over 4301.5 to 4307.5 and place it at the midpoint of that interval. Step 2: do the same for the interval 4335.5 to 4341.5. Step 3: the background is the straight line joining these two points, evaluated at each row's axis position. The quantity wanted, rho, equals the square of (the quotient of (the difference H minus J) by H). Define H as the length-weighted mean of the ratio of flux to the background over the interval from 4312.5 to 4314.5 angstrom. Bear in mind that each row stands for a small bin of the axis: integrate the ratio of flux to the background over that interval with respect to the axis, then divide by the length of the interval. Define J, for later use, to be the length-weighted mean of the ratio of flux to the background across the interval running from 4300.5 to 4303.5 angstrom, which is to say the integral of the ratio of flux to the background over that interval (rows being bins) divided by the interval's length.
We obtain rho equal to 0.08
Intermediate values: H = 1.3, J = 0.92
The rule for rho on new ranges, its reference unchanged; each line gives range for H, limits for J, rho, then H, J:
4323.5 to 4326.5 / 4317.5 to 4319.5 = 0.41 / 0.8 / 1.28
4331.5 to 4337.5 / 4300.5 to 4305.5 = 0.04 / 1.2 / 1.01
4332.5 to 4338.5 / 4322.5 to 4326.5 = 0.07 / 1.2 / 0.87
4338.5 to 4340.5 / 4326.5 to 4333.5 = 0.04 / 0.9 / 1.09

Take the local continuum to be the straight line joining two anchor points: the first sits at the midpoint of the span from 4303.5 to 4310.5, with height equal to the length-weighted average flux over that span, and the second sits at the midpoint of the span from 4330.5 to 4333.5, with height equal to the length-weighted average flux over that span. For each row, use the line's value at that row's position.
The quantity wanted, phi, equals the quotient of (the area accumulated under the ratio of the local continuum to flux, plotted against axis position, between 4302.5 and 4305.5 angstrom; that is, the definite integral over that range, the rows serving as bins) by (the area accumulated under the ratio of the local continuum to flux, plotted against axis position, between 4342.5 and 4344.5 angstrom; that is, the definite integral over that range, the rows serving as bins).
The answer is 0.92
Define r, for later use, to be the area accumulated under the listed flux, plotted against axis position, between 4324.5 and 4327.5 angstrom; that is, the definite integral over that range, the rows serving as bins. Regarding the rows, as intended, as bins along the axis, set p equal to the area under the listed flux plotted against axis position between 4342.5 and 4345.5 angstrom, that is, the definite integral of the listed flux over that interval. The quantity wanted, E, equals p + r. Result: 110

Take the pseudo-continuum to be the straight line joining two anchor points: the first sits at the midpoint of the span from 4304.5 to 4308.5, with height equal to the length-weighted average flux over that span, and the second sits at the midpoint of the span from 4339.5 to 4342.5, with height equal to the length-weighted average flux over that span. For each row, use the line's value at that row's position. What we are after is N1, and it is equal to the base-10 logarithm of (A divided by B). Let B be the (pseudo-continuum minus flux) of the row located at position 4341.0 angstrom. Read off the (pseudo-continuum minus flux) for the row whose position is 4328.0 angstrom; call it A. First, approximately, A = 1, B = 0.2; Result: 0.9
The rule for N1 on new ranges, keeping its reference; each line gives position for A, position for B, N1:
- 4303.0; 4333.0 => -1.1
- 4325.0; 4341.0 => 1.4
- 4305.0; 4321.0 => -0.2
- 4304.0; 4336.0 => -0.2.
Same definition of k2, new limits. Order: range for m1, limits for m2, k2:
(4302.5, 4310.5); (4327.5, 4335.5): 1.8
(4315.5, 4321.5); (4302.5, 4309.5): 0.7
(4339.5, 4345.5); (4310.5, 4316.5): 2.5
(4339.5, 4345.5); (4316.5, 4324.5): 3.4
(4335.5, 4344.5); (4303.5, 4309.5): 2.0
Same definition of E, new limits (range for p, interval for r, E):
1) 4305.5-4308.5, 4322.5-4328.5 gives 132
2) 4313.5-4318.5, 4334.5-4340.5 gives 243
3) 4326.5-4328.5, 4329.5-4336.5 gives 209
